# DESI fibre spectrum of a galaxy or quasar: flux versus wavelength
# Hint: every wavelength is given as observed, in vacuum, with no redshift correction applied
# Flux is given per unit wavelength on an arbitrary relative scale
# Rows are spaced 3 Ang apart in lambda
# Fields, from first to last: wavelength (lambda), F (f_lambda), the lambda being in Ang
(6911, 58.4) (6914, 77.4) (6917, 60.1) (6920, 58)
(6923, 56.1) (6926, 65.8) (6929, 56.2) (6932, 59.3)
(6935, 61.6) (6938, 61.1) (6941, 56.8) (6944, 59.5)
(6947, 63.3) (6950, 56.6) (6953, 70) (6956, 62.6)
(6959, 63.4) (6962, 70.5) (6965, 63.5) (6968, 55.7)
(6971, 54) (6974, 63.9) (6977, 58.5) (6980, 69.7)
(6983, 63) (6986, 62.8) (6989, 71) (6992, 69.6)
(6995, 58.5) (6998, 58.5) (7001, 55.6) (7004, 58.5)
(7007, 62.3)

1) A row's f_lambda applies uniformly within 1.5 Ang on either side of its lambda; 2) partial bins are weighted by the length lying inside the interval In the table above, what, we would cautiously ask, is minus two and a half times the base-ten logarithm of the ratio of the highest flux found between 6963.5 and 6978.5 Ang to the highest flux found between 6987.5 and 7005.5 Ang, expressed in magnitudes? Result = 0.11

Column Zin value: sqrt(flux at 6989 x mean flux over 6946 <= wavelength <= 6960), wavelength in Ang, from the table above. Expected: 67.0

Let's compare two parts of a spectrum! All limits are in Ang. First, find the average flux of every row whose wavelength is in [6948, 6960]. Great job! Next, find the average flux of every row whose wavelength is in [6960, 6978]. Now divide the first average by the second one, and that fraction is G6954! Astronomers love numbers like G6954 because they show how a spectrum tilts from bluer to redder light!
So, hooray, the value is 1.03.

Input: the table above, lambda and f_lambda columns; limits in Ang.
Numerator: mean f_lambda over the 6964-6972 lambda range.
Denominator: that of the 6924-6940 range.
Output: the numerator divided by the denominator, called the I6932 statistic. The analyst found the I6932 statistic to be 0.95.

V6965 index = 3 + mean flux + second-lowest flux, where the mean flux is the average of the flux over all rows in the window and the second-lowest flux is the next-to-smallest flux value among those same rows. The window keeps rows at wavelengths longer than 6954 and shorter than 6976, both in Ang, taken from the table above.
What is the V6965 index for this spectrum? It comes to 121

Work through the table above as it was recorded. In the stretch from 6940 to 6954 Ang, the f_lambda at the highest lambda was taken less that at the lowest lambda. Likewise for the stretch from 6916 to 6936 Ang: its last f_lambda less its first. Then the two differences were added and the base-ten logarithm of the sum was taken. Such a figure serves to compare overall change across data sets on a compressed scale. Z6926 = 1.17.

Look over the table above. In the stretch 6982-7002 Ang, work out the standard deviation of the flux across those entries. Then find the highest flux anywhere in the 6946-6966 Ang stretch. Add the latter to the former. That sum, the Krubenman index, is 76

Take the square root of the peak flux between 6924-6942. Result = 8.11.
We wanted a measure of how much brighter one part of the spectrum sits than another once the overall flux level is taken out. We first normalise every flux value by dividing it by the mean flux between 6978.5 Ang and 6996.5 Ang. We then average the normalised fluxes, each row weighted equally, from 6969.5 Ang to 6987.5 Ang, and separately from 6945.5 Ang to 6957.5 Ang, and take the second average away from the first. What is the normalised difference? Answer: -0.02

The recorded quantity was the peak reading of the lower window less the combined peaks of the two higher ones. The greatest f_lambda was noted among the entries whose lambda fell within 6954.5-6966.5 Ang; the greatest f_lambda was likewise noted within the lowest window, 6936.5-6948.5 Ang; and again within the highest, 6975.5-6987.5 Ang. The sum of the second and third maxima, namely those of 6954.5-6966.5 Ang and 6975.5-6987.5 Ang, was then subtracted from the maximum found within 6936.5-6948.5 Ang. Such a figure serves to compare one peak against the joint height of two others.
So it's -76.9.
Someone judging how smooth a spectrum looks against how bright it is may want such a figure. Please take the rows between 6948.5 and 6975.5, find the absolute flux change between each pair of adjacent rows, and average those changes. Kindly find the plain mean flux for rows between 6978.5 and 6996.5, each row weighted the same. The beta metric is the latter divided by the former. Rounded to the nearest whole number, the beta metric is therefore 10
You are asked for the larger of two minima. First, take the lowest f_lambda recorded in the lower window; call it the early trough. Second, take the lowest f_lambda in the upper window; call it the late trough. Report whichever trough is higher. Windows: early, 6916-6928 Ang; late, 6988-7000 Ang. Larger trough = 58.5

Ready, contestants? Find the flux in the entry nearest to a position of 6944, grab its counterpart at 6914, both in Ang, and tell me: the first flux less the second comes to -18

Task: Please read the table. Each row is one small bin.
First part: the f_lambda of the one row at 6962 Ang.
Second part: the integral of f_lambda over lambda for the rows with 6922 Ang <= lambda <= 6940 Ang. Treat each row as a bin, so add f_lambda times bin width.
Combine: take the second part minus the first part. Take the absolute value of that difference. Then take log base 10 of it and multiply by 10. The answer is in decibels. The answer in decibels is 30.04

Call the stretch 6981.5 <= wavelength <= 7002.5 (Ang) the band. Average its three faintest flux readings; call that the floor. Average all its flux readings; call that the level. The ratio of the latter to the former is 1.09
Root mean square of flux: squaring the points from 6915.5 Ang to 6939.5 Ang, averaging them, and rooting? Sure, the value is 59.8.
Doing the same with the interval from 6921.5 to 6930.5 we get 59.5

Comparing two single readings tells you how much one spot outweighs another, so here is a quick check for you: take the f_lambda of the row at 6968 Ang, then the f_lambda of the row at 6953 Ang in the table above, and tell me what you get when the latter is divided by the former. 1.3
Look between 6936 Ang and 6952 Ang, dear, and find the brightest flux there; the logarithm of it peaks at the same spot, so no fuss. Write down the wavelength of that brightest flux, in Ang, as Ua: 6947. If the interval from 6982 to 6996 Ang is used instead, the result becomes 6989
